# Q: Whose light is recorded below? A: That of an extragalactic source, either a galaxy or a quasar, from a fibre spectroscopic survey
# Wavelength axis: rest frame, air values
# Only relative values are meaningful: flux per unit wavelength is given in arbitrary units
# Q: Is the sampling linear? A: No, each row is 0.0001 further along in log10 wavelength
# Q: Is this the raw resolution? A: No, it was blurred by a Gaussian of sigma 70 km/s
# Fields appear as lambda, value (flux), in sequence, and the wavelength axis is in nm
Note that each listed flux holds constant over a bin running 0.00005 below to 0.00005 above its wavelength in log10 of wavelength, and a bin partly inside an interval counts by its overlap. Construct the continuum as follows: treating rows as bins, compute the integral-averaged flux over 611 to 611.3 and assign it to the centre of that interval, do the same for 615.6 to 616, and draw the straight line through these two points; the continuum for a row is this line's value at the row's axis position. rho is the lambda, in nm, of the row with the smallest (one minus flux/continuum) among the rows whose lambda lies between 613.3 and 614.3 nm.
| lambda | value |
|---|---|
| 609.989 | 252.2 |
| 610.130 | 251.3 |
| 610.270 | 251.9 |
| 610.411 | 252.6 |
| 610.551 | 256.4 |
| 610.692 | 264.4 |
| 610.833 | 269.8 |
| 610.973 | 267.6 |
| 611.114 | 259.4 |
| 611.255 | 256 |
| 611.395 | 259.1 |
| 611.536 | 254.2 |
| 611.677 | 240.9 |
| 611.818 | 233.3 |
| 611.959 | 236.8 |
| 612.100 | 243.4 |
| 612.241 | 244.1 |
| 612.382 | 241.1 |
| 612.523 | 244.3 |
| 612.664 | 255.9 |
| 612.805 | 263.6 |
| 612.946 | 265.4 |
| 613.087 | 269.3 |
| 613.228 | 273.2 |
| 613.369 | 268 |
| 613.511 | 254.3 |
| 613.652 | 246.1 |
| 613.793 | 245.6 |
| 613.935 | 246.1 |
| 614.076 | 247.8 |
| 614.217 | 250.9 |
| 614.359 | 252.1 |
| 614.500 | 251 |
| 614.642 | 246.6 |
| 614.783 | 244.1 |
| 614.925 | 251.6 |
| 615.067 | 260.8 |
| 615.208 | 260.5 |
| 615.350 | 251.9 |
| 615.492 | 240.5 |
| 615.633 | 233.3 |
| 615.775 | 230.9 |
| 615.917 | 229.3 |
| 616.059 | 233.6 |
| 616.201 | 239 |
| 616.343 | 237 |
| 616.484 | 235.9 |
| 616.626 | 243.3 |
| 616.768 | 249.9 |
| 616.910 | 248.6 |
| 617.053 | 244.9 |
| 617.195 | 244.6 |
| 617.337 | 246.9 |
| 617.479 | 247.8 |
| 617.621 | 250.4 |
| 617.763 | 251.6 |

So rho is 613.369 nm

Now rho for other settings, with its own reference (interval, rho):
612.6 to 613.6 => 613.228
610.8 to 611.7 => 610.833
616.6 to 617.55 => 617.479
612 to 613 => 612.946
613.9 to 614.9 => 614.359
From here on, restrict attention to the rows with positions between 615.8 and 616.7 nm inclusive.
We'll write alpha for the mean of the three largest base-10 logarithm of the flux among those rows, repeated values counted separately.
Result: 2.38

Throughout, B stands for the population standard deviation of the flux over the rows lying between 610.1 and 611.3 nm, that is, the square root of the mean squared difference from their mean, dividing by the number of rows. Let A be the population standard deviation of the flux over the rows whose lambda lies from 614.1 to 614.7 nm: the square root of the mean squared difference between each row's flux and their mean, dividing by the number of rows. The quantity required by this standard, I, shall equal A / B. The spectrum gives 0.32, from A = 2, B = 6.5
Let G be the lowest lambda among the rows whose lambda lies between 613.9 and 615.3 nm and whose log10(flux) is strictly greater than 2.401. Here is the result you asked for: 614.359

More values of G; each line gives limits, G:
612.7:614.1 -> 612.805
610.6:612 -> 610.692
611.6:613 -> 612.664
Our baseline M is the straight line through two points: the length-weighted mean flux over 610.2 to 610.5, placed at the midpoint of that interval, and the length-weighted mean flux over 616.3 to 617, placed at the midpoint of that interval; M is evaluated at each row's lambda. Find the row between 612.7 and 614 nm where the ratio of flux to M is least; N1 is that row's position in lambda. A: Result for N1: 613.793 nm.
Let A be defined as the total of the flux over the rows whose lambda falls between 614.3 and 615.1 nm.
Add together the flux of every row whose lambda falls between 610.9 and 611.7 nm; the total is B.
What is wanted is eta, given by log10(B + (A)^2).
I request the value 6.356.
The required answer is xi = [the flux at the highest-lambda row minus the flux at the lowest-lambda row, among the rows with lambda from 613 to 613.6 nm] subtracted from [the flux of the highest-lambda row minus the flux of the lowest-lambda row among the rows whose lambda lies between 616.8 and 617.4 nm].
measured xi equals 13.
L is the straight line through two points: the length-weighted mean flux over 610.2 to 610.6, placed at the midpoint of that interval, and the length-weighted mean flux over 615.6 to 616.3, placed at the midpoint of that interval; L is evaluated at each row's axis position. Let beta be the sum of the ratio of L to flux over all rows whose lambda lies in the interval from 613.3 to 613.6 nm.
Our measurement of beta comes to 1.858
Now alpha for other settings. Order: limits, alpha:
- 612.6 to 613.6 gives 2.43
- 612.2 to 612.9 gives 2.41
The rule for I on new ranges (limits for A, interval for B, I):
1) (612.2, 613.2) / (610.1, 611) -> 1.47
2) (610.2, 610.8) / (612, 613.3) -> 0.42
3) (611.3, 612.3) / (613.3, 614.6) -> 1.30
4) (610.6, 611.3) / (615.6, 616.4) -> 1.54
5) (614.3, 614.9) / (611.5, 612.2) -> 0.46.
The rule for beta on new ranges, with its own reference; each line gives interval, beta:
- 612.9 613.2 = 1.825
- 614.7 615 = 1.914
